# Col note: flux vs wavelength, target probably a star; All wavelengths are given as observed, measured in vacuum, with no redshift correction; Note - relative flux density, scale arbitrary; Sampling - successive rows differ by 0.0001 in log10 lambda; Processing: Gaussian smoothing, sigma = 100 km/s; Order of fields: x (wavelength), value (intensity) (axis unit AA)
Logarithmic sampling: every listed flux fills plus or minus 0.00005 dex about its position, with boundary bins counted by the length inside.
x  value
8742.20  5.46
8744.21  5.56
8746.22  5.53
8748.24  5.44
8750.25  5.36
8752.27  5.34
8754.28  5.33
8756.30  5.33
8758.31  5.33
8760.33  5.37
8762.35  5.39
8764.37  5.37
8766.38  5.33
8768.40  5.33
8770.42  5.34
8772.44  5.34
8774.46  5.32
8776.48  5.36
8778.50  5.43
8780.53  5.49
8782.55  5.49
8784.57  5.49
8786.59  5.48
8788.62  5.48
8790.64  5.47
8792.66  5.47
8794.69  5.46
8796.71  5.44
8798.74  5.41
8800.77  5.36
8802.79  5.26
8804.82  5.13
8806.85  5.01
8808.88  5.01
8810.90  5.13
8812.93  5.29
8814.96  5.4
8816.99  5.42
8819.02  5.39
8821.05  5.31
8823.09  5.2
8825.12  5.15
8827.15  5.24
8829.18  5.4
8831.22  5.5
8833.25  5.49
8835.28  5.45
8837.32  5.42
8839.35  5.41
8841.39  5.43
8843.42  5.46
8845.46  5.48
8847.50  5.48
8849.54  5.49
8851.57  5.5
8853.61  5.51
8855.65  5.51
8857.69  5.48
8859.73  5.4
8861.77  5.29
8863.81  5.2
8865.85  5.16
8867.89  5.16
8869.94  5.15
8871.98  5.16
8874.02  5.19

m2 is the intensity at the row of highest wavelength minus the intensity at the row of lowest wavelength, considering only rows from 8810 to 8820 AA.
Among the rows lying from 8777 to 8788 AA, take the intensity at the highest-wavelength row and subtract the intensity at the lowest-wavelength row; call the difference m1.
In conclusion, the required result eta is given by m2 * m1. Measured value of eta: 0.013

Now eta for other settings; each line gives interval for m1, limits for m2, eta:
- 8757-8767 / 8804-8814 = 0.000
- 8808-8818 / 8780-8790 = -0.004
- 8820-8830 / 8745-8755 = -0.018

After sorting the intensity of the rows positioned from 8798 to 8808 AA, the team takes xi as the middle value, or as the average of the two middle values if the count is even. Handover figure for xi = 5.26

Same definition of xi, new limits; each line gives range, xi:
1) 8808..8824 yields 5.30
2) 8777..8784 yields 5.49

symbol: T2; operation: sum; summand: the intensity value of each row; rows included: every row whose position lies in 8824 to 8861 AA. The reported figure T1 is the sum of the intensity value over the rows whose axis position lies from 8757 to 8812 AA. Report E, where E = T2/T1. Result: 0.7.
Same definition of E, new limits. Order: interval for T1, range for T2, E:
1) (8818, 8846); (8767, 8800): 1.2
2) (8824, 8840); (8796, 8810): 0.9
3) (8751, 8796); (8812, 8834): 0.5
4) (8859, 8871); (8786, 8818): 2.7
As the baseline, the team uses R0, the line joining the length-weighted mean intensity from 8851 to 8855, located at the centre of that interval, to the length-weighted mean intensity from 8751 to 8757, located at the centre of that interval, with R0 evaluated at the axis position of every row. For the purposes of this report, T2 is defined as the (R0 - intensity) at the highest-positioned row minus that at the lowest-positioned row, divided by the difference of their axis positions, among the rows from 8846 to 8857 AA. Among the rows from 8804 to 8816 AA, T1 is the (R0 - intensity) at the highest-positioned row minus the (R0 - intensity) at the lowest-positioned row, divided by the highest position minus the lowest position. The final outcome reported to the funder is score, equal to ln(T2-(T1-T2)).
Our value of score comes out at -3.9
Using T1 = -0.025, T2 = 0.00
